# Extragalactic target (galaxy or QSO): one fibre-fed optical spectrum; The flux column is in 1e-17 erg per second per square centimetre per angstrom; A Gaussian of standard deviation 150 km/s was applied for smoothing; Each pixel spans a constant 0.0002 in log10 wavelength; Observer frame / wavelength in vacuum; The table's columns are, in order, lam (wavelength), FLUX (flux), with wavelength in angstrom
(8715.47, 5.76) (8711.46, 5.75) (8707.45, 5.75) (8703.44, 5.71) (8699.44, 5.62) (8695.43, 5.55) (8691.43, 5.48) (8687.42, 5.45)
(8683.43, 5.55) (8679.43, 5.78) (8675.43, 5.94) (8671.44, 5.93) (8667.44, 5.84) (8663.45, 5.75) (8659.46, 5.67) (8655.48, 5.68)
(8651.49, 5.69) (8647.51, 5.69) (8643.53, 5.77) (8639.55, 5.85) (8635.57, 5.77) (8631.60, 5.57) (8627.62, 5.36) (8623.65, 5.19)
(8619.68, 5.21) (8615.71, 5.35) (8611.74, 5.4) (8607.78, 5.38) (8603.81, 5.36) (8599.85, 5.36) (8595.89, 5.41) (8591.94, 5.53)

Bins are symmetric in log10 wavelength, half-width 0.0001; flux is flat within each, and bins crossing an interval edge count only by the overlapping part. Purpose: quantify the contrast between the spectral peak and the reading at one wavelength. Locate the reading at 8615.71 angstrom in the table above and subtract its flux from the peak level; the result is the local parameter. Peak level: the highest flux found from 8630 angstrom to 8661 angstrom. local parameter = 0.50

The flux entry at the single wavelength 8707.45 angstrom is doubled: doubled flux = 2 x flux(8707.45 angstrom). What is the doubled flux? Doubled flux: 11.50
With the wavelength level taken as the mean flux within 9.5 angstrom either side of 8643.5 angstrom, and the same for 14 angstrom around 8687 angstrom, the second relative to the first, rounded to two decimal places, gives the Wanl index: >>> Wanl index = 0.98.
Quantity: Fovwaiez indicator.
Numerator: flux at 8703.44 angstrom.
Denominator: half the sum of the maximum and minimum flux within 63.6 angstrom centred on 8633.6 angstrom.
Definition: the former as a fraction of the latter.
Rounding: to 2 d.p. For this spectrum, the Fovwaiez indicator 1.03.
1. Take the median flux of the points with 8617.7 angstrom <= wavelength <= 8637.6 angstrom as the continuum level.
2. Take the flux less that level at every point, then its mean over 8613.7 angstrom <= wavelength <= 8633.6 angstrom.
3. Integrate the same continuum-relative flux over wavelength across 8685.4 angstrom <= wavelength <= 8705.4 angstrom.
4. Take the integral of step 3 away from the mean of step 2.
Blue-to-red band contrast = -4.1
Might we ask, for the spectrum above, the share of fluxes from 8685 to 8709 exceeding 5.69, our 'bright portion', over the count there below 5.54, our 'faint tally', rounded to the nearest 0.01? 0.17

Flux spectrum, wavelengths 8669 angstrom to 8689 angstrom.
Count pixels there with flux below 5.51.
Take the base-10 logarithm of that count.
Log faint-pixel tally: 0.0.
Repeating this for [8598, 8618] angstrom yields 0.7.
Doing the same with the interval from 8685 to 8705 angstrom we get 0.3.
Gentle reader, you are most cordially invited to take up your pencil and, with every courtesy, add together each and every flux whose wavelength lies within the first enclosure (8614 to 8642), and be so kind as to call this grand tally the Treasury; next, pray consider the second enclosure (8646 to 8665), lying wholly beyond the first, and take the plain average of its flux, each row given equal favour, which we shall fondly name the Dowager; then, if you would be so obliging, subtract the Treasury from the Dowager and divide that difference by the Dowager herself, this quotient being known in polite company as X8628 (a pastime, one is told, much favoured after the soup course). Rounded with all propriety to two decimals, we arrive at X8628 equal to -5.72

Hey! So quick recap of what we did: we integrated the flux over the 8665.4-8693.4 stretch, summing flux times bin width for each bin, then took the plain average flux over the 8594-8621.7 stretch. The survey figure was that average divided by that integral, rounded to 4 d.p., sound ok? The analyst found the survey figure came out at 0.0335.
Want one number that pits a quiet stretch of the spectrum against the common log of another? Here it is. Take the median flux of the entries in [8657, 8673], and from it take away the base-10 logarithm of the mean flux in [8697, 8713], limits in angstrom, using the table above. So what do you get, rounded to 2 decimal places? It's 5.04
